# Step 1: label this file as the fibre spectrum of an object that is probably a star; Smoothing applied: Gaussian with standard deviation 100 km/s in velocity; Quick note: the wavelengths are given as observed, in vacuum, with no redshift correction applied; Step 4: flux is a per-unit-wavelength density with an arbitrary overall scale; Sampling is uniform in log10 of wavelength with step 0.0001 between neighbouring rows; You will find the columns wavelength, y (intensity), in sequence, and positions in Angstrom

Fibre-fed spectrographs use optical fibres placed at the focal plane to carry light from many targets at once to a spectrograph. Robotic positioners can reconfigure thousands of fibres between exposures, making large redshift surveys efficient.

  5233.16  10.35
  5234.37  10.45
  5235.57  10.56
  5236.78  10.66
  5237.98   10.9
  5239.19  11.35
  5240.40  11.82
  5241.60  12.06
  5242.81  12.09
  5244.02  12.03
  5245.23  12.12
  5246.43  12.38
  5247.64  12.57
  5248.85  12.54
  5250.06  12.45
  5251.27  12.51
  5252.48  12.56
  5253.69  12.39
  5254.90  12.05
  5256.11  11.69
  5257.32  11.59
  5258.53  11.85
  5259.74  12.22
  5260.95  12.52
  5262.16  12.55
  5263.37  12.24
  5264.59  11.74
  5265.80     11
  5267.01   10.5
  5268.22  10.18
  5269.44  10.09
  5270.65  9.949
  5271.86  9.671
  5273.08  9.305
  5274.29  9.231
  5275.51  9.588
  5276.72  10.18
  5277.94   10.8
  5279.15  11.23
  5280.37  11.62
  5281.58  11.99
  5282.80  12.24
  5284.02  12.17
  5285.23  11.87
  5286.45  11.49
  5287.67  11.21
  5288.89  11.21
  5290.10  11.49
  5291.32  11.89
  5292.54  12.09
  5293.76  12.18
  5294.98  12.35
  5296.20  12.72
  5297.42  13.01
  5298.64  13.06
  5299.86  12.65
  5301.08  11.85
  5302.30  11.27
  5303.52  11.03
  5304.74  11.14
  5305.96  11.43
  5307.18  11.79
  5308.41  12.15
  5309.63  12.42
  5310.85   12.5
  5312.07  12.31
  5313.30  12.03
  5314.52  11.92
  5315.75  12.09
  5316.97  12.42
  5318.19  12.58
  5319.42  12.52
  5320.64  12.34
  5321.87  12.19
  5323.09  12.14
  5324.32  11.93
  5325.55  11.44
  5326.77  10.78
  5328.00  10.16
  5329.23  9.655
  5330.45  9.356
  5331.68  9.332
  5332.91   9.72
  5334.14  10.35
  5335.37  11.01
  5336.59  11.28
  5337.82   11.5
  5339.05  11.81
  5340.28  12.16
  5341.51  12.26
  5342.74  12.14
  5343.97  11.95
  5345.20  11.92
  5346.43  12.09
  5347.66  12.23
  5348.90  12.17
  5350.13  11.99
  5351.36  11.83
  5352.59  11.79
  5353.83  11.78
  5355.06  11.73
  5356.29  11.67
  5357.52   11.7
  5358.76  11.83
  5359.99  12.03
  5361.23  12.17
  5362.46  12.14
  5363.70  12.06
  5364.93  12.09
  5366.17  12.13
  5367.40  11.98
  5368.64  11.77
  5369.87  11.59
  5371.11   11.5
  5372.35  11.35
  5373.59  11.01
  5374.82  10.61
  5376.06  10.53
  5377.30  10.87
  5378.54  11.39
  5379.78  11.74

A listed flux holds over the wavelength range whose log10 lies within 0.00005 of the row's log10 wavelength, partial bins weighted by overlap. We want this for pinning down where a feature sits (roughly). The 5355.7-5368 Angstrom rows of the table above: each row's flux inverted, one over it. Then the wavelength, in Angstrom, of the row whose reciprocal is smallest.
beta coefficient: 5361.23 Angstrom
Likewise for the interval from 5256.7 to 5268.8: 5262.16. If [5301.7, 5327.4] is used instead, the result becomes 5318.19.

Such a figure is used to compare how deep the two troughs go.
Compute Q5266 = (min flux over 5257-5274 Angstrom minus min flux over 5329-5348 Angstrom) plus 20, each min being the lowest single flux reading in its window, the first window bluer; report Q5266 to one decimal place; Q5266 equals 20.0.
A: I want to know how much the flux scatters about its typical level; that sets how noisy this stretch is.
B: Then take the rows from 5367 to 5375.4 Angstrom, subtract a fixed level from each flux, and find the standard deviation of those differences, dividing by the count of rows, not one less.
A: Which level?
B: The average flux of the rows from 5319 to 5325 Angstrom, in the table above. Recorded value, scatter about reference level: 0.4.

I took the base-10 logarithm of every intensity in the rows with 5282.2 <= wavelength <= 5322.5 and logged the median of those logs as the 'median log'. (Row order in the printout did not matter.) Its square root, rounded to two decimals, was 1.04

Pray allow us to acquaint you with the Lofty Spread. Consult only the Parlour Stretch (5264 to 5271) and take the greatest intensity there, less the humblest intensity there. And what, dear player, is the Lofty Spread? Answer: 1.8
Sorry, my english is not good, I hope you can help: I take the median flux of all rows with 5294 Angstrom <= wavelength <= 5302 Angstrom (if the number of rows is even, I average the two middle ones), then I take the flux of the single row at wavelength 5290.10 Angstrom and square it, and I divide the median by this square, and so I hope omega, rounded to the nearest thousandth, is 0.096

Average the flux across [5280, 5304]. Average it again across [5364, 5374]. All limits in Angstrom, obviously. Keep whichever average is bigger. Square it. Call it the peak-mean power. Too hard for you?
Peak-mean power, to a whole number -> 143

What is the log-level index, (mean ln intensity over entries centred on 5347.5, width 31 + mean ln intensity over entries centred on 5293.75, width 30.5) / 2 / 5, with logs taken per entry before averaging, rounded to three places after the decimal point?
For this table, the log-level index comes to 0.493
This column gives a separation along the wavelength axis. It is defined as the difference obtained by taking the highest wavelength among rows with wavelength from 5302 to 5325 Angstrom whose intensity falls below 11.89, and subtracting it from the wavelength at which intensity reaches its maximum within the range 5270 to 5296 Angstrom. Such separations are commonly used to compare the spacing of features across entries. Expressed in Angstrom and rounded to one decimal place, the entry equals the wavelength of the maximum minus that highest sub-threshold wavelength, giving -12.2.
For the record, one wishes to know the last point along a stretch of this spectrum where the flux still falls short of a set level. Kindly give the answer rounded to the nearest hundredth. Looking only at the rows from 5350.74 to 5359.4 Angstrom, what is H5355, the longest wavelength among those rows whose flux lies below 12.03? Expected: 5358.76 Angstrom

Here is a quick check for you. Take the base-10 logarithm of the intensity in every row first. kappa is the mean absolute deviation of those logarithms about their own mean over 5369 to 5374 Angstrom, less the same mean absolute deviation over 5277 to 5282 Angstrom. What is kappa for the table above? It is -0.0081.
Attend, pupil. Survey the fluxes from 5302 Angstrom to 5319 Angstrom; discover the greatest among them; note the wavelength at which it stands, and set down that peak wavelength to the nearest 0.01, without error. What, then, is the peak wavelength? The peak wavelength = 5318.19 Angstrom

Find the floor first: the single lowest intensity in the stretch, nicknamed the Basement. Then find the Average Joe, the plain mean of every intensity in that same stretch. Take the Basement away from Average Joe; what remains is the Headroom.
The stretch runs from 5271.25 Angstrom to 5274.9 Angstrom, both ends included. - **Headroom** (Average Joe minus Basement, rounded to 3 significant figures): 0.171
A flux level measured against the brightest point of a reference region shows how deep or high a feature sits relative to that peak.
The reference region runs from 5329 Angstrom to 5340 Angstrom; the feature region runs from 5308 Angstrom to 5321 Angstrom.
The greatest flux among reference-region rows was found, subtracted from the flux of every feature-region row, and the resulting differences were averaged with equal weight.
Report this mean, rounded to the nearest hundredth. 0.49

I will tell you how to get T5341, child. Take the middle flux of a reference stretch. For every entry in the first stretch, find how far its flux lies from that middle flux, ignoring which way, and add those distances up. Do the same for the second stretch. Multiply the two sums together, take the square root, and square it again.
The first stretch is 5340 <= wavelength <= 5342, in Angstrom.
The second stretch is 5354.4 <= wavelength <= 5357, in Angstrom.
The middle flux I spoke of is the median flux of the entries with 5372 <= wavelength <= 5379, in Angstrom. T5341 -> 3.9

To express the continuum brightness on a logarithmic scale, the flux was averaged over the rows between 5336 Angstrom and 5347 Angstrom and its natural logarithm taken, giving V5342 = 2.48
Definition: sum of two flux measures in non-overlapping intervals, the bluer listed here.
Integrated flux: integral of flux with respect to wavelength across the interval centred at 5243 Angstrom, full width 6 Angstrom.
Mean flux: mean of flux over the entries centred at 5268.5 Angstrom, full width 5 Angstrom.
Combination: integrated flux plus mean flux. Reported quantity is 83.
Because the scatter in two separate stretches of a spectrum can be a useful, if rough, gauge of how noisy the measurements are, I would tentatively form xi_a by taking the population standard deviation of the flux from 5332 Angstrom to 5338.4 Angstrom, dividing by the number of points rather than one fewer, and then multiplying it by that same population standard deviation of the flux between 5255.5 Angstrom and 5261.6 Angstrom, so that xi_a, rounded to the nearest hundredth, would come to 0.23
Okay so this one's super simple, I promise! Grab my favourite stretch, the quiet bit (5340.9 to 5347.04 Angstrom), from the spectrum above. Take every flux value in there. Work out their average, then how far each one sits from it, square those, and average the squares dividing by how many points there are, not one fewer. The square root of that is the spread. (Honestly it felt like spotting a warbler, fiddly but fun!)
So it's 0.1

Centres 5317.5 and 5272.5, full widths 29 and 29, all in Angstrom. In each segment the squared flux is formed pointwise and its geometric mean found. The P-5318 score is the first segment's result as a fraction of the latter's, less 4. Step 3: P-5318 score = -2.91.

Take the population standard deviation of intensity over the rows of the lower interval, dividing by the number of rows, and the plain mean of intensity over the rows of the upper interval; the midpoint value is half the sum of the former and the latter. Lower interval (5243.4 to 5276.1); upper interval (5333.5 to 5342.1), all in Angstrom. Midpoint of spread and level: 6.31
